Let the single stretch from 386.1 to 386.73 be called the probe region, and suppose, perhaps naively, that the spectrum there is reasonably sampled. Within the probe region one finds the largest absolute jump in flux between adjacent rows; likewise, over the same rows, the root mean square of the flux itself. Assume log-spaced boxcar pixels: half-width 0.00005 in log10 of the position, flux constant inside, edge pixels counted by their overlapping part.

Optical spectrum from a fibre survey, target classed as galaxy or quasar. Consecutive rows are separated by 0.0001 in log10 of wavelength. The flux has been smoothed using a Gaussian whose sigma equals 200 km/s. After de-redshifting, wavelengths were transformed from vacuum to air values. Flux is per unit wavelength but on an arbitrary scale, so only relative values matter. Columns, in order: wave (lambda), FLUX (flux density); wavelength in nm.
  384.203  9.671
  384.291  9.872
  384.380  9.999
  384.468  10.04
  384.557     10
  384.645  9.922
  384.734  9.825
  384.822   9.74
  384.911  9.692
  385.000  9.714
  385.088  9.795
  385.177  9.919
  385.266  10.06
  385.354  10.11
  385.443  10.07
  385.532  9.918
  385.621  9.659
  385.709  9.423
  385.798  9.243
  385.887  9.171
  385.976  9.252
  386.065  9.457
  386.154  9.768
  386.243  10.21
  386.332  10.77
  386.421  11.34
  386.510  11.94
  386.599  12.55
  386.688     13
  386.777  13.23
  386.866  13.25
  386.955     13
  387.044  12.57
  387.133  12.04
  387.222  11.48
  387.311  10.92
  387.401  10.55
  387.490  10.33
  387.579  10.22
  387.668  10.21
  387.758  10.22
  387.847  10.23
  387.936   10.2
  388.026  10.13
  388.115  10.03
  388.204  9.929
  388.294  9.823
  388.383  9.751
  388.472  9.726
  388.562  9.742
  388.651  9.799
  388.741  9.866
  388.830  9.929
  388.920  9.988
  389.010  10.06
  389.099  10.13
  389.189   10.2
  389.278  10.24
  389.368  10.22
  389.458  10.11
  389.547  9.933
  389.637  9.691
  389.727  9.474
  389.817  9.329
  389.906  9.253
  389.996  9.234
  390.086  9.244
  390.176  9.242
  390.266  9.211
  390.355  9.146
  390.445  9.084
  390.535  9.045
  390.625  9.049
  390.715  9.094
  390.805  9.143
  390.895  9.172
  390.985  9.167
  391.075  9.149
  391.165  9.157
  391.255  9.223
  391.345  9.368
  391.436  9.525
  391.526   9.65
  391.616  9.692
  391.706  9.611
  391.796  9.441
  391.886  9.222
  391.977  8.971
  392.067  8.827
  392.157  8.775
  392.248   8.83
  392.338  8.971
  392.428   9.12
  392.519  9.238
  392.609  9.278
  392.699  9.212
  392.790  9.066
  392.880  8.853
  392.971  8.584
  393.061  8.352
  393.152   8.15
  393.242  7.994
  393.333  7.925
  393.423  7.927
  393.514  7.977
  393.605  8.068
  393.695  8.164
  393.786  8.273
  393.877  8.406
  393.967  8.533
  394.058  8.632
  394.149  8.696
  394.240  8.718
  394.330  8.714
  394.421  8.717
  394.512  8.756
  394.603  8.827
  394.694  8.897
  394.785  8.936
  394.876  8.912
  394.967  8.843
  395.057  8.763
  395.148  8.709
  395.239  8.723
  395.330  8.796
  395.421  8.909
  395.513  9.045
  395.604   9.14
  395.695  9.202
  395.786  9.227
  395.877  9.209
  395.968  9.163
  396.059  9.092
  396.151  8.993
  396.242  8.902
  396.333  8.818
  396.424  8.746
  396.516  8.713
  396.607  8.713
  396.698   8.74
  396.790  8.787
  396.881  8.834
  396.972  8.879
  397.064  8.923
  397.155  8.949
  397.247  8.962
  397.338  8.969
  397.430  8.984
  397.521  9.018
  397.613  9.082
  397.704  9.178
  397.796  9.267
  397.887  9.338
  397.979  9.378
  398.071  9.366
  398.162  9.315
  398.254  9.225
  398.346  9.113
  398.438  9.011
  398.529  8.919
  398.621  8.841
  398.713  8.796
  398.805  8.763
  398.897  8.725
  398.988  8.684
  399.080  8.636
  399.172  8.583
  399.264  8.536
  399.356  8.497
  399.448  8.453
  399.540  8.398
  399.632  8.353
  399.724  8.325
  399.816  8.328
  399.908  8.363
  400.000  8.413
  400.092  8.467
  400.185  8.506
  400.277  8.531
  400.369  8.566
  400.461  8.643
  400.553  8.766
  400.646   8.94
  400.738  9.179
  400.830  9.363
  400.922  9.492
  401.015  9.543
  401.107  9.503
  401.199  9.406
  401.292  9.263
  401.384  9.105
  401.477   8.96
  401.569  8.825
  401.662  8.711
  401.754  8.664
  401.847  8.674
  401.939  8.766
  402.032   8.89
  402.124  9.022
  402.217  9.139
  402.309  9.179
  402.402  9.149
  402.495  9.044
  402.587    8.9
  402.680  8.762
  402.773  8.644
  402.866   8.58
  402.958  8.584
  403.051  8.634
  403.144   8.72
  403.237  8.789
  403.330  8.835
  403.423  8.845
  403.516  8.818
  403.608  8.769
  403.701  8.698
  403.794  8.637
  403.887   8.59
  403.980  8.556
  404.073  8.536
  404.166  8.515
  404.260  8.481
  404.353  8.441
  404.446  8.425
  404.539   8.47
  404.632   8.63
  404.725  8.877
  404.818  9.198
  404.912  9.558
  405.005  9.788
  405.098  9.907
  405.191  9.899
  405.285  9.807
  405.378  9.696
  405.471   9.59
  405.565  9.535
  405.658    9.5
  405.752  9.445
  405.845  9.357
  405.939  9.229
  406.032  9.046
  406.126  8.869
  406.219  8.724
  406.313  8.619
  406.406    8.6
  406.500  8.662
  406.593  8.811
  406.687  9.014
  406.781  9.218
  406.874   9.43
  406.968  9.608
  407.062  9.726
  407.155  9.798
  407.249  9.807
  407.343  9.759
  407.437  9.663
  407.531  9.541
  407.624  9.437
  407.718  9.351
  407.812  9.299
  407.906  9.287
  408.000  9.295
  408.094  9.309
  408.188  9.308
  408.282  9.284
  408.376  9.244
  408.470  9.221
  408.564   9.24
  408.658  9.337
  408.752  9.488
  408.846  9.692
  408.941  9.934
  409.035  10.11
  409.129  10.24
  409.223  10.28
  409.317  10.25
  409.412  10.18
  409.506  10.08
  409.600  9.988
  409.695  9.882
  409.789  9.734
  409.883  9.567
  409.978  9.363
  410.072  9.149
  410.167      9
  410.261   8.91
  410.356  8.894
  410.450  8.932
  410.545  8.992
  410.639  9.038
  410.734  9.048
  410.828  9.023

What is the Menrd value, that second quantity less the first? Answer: 10.8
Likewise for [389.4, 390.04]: 9.3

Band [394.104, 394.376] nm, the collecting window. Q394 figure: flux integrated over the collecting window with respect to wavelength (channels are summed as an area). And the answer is 2.37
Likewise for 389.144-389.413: 2.75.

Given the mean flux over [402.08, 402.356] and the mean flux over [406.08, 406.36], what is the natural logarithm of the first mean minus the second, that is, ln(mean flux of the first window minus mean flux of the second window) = -1.0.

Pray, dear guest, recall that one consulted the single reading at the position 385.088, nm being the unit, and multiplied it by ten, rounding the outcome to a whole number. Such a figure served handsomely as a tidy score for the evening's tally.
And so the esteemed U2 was 98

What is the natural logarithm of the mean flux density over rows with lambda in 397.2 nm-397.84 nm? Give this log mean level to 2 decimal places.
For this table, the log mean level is 2.20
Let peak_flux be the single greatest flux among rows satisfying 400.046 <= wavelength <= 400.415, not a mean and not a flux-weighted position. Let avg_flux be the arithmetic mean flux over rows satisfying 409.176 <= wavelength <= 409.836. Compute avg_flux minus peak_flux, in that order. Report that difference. 1.5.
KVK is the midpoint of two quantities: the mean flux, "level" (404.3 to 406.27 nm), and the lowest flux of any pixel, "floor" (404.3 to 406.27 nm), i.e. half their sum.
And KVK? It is 8.8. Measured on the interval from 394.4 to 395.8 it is 8.8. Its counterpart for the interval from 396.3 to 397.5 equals 8.8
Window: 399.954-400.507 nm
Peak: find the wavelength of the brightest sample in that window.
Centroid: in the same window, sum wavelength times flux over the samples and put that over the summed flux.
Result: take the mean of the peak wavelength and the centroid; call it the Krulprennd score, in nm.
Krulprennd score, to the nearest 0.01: 400.35 nm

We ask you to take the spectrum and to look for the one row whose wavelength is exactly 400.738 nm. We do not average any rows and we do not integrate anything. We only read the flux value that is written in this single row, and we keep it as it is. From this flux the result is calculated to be 9.179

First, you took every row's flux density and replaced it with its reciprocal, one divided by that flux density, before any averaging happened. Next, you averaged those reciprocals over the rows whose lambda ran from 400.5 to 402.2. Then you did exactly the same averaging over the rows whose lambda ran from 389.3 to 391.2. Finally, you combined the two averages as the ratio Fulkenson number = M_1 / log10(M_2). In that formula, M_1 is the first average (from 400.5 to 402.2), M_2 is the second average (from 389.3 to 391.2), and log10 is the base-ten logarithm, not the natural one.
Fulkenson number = -0.114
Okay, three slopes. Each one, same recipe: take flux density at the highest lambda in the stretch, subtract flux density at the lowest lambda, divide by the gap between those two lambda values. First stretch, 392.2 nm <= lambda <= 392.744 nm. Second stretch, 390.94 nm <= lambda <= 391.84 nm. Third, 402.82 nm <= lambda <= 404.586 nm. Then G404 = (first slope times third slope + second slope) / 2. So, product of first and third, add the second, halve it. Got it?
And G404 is 0.14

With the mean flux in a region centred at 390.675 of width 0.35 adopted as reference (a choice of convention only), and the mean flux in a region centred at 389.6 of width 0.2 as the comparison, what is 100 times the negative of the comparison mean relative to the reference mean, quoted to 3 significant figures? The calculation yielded -108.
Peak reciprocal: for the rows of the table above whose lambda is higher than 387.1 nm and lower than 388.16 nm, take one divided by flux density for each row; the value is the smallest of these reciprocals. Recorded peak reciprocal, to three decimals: 0.083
